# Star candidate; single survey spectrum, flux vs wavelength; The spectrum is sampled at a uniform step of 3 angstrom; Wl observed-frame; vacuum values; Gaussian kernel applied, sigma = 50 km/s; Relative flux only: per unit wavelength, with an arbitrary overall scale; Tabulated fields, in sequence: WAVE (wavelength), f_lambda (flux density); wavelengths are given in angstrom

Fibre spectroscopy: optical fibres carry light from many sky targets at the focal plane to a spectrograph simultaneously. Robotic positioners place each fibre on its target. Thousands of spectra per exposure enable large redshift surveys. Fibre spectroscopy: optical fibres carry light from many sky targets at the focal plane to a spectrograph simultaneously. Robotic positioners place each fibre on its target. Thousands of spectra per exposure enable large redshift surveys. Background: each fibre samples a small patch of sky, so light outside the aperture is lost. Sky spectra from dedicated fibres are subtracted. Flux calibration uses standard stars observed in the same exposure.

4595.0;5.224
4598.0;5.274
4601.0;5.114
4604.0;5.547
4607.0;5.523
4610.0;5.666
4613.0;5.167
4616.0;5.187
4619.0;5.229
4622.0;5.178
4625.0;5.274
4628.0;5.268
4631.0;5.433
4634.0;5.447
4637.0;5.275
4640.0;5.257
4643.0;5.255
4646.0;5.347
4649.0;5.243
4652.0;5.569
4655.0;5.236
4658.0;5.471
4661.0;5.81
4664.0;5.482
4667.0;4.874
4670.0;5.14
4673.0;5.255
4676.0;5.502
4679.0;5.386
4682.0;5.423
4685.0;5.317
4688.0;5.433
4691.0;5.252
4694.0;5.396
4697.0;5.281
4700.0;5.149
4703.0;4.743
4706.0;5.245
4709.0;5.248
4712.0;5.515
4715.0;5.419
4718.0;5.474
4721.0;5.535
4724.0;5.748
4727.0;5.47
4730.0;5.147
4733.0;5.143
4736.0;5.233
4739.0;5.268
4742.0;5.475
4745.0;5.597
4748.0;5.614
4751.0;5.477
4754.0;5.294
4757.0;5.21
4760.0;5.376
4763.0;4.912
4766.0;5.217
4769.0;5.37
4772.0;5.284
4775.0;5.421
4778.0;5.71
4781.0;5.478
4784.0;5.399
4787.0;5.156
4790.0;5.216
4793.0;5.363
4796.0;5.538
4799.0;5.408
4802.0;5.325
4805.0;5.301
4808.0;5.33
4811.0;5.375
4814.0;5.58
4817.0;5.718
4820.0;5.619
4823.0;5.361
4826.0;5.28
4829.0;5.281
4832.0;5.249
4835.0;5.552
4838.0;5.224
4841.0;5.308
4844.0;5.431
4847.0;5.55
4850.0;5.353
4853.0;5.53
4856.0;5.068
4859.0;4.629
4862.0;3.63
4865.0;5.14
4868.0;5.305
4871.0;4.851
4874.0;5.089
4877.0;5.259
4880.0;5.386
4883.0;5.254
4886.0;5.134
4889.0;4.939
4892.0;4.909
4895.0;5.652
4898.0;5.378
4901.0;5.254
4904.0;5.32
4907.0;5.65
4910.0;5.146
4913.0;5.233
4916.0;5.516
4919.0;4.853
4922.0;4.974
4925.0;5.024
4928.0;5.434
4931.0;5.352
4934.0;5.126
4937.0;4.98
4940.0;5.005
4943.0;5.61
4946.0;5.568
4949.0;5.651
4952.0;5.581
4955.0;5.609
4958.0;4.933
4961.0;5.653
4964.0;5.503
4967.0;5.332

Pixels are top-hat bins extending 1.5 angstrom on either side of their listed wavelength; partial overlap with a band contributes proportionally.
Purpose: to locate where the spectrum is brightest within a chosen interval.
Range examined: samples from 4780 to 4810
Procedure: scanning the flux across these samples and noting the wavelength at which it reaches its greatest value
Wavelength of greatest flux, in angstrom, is 4796.0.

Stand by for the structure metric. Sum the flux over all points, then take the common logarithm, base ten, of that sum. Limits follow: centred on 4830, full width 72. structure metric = 2.10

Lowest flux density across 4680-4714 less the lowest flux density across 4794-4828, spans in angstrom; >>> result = -0.54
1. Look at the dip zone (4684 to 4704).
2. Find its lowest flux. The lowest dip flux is 4.743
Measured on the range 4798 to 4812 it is 5.301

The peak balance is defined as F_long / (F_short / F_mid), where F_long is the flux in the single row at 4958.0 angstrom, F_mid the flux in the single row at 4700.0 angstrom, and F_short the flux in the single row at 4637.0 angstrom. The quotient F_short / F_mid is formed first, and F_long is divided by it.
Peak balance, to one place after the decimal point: 4.8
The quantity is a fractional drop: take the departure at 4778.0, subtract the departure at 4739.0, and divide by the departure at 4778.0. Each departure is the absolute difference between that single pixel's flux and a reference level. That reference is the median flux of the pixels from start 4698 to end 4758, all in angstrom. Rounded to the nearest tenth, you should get 0.7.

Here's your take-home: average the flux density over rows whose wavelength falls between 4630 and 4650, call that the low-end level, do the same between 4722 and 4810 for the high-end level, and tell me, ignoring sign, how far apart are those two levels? 0.04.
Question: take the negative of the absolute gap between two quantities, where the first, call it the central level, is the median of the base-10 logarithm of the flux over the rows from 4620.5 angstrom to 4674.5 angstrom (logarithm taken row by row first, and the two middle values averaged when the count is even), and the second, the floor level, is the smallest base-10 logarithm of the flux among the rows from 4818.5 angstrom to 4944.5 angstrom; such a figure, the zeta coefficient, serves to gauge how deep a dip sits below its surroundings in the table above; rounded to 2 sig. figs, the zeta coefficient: -0.16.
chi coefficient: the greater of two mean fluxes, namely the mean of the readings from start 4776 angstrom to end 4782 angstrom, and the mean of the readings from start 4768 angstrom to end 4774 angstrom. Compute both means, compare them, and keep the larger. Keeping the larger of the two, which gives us 5.59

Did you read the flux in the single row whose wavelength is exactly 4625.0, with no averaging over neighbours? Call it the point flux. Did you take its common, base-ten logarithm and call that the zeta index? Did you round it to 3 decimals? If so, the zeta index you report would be 0.722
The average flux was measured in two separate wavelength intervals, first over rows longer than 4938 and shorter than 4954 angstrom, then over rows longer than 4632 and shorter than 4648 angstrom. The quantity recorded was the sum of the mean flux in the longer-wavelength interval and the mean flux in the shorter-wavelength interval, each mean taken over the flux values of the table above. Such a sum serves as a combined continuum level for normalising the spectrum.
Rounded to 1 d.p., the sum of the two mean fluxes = 10.8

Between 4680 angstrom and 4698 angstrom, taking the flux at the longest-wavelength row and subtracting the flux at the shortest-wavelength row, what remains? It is -0.14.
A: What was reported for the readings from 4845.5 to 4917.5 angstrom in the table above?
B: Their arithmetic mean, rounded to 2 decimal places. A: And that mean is 5.17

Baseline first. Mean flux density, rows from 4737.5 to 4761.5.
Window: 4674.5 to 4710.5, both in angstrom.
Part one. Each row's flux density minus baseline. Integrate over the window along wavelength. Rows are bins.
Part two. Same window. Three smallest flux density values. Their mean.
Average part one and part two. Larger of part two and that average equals 5.05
